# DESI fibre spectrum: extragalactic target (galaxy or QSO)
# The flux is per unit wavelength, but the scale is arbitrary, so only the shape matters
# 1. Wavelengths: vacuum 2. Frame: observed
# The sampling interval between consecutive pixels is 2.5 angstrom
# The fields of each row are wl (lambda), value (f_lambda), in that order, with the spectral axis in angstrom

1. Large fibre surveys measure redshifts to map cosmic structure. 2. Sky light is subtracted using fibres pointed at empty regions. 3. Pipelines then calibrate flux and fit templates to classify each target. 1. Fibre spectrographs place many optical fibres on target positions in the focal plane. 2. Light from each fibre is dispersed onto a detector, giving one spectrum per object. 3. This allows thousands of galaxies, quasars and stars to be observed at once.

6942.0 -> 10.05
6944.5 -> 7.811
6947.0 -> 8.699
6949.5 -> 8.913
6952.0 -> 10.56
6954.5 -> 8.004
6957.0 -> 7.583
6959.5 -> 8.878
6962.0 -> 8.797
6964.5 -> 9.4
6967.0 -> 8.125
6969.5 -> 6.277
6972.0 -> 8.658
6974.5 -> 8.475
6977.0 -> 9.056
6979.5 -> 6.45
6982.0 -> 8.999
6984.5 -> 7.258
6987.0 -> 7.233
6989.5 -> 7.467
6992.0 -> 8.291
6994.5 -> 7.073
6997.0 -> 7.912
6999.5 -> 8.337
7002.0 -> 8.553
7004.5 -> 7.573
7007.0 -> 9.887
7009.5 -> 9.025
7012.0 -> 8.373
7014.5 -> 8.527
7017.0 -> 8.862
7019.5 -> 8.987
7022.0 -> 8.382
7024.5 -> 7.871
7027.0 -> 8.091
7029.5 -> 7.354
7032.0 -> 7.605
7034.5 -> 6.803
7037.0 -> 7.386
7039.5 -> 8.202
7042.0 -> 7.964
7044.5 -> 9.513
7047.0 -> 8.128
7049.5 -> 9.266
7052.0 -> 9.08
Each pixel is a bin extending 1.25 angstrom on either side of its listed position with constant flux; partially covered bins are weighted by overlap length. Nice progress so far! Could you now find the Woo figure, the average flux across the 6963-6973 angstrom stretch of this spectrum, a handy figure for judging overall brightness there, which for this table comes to 8.12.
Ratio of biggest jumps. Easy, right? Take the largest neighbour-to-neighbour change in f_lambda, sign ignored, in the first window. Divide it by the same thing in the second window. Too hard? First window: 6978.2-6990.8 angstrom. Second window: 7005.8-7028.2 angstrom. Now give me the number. 3.0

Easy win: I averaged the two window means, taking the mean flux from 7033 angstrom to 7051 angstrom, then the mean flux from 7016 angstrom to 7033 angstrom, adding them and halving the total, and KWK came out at 8.17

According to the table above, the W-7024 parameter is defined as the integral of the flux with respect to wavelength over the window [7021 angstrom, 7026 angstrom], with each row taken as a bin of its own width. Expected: 40.6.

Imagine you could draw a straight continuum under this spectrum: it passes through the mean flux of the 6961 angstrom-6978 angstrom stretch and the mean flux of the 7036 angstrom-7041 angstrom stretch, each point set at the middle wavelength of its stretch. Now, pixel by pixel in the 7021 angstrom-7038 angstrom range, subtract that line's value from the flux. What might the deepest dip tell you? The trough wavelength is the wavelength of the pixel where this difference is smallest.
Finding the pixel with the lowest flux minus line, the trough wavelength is 7034.5 angstrom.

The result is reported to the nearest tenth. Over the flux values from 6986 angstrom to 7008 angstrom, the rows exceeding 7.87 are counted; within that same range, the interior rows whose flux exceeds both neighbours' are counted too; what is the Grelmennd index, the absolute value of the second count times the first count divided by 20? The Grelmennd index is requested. 0.5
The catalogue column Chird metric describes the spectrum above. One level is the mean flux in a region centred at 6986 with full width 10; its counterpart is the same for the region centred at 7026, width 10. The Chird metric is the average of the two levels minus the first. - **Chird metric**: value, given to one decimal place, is 0.1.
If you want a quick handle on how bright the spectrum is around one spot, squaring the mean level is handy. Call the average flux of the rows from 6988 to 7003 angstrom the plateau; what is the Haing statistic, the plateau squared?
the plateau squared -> 63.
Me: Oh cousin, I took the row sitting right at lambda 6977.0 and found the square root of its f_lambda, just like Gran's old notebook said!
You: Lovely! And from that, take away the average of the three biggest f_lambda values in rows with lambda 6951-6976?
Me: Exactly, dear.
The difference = -6.60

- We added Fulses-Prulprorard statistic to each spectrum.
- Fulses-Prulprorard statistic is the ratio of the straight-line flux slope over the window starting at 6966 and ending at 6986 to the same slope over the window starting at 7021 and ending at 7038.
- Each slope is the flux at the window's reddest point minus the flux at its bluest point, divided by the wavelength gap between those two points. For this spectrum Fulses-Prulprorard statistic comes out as 0.7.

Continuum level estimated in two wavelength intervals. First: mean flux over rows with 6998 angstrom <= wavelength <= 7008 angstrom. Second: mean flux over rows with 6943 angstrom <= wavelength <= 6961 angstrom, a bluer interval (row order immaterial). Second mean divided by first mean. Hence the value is 1.01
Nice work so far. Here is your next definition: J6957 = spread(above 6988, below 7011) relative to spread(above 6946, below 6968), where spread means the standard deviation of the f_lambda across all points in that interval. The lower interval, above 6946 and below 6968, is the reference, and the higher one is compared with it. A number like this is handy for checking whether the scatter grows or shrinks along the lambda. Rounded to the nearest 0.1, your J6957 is 1.0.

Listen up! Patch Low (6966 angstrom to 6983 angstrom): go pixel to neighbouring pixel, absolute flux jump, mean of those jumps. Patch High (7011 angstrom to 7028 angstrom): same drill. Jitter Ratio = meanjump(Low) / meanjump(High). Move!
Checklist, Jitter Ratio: 5.20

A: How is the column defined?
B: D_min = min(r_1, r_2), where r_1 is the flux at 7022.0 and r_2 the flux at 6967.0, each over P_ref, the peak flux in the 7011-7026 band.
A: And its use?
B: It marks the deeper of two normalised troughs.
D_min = 0.90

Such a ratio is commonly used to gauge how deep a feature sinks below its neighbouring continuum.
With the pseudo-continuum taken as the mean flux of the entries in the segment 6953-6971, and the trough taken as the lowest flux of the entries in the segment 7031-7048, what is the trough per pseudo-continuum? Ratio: 0.83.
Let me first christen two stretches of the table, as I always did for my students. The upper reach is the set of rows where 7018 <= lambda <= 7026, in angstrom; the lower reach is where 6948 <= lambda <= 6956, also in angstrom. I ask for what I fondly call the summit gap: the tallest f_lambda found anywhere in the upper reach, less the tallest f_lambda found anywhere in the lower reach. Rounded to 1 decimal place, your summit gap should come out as -1.6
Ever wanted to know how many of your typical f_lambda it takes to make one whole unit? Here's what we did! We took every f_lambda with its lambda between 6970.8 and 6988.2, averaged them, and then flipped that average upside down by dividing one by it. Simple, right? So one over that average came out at 0.125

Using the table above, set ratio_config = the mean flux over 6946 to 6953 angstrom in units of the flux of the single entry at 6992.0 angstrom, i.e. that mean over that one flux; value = 1.13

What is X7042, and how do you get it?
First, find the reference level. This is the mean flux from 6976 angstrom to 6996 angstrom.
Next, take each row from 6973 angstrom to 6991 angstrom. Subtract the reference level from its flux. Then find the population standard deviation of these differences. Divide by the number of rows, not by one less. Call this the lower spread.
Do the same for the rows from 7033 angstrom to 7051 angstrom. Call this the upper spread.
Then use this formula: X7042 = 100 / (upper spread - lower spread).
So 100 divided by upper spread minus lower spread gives -2701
